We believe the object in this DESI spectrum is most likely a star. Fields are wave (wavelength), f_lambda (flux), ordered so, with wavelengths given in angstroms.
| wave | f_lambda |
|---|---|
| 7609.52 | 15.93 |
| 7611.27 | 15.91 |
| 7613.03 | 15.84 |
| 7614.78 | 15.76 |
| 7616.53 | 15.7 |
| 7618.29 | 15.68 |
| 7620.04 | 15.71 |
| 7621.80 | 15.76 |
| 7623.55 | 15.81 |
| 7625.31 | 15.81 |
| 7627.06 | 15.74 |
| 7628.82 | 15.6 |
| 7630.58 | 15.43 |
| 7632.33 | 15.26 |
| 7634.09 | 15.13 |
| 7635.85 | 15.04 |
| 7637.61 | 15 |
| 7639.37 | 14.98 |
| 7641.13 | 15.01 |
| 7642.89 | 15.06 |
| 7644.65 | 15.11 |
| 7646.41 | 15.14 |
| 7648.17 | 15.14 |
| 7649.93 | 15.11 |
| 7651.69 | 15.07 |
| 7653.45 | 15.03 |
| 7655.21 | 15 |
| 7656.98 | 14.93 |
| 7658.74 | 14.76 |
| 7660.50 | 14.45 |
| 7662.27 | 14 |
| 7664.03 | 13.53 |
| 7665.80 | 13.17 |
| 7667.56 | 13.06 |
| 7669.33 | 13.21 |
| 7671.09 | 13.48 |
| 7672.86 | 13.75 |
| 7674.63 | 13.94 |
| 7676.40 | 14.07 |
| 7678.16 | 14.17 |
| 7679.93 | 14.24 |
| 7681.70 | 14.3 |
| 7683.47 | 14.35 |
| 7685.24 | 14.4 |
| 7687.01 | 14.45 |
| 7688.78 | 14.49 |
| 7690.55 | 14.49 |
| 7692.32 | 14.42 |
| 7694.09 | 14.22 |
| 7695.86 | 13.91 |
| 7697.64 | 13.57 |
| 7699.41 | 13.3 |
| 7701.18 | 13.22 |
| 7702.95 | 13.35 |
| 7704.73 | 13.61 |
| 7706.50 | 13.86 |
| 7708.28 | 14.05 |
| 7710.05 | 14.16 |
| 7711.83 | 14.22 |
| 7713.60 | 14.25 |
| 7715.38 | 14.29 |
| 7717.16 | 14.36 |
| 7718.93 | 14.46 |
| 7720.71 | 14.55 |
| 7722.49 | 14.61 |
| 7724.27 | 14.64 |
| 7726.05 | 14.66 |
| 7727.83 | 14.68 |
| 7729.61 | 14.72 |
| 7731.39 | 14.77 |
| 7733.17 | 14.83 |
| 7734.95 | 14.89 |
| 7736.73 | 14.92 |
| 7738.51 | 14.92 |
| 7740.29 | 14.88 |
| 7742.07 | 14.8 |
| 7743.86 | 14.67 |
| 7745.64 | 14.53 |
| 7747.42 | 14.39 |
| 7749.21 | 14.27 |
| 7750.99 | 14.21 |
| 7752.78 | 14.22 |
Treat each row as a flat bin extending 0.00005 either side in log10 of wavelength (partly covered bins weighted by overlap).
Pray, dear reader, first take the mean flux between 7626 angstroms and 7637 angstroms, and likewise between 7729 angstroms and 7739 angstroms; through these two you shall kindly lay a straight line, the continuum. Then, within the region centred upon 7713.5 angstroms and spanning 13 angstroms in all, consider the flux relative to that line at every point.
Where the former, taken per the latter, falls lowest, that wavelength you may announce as 7708.28 angstroms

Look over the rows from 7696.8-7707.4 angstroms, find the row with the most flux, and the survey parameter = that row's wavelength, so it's 7706.50 angstroms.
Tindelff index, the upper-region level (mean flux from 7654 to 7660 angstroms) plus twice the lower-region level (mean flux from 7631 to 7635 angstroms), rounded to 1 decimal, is 45.3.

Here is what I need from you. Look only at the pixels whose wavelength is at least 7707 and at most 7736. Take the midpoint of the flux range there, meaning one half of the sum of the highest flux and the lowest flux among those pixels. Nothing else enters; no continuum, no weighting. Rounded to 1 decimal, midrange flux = 14.5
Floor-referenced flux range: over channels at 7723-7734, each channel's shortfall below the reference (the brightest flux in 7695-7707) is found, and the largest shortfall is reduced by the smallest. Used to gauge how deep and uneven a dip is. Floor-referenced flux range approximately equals 0.2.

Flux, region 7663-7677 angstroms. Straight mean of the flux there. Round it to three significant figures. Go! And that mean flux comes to 13.5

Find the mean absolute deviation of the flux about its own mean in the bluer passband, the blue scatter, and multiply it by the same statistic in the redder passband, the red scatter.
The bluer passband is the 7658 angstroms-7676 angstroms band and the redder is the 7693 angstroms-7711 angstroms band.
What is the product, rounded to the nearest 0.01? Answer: 0.14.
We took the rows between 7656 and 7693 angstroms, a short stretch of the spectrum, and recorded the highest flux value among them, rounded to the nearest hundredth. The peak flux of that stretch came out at 14.93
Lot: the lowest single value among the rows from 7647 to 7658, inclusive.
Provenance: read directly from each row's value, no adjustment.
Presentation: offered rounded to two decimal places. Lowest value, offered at 14.93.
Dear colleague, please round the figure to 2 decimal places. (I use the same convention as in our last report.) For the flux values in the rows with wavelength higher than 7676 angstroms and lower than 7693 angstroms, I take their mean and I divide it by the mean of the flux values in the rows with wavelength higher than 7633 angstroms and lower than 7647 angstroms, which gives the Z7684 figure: 0.95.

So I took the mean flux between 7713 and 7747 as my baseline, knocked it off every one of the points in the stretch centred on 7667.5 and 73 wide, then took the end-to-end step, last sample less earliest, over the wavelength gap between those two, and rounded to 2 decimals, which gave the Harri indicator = -0.03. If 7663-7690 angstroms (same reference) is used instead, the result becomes 0.04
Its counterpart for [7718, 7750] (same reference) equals -0.01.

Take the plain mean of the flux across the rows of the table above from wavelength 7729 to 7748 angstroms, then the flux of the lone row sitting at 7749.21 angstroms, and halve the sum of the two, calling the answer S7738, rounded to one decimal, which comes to 14.5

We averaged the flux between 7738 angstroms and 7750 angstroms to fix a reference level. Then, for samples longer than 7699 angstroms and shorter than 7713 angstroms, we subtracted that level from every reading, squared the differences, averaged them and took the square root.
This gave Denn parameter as 1.0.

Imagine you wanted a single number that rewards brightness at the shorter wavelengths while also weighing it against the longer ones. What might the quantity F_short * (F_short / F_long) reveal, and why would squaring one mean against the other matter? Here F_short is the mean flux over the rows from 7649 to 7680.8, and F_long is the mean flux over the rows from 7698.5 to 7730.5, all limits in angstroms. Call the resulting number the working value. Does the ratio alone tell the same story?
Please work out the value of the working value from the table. 14.2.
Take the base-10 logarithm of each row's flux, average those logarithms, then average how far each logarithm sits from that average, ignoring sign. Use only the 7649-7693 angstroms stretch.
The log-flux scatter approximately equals 0.015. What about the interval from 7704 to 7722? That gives 0.006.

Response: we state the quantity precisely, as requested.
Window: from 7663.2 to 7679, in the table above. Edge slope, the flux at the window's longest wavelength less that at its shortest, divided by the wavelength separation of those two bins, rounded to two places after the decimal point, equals 0.05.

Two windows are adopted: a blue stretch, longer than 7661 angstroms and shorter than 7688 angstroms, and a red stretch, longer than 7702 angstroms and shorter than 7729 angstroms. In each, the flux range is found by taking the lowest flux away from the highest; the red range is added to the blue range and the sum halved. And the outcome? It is 1.4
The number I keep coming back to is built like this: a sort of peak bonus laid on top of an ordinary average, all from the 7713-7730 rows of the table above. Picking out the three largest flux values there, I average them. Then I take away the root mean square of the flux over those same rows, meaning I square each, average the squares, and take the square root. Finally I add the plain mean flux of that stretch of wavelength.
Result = 14.7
